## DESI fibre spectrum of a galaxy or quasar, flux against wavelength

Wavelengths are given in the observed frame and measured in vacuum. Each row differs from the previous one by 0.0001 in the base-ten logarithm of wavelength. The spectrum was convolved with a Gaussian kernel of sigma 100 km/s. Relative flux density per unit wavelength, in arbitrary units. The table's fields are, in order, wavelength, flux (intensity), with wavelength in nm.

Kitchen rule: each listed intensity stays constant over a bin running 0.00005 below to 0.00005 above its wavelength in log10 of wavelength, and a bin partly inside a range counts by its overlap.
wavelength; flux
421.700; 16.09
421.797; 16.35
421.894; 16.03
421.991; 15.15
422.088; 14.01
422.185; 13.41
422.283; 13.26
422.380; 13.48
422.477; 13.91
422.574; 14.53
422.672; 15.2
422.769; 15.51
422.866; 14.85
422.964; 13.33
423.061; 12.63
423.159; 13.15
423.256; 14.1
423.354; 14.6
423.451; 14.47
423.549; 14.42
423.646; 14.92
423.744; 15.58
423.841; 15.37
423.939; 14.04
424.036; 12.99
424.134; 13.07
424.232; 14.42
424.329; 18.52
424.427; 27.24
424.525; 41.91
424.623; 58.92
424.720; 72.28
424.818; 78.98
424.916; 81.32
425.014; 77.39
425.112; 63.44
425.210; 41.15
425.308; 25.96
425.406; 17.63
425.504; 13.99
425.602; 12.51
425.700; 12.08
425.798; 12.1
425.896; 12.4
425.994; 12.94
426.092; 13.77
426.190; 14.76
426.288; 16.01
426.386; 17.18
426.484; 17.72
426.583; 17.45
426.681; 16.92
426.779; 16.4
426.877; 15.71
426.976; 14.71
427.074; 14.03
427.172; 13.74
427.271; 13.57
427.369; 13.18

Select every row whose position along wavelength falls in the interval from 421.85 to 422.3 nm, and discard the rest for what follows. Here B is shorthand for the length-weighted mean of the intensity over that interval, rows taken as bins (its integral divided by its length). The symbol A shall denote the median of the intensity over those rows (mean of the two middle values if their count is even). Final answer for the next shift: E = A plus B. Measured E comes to 28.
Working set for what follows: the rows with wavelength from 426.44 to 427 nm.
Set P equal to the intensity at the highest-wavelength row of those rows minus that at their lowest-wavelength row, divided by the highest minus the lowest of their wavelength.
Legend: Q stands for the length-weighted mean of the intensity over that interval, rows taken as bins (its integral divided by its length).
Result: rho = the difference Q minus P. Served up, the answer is 23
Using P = -6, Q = 16.5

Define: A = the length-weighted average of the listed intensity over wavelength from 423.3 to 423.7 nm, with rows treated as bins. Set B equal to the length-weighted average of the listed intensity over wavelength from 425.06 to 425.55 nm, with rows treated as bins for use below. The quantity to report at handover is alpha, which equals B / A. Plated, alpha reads 2.25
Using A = 14.6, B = 32.8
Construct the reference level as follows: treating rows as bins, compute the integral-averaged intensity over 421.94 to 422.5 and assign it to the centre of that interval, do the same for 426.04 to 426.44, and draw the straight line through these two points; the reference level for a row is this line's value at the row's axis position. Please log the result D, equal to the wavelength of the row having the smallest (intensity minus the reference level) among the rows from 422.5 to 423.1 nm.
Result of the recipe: 423.061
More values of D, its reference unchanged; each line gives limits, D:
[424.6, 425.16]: 424.623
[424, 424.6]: 424.036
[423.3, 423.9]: 423.549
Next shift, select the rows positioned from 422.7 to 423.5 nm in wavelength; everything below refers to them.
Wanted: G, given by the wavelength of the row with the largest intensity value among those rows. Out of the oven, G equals 422.769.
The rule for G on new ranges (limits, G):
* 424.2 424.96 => 424.916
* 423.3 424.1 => 423.744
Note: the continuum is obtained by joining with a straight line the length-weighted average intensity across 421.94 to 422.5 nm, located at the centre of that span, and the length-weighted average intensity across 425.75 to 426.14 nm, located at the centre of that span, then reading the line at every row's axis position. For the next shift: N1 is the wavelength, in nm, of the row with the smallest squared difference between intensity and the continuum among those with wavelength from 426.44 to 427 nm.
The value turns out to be 426.976 nm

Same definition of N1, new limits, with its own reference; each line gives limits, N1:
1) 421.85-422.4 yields 422.088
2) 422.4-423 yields 422.477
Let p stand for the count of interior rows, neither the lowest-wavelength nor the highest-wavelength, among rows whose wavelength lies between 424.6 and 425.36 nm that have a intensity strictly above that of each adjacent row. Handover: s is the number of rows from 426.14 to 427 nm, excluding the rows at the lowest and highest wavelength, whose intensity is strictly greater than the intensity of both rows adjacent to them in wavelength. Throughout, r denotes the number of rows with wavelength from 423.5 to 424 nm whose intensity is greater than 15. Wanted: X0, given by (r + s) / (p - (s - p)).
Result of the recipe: 3.0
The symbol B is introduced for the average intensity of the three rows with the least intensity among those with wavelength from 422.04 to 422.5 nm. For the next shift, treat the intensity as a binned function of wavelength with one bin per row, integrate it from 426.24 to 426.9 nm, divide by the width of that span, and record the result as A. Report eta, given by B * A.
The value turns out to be 225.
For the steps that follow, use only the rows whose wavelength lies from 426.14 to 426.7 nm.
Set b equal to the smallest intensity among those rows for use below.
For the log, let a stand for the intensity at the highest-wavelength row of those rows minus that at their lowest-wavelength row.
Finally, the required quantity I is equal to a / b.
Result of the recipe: 0.1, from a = 2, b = 14.76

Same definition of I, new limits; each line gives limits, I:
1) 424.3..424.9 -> 3.3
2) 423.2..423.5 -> 0.0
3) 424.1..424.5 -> 1.1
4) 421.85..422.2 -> -0.2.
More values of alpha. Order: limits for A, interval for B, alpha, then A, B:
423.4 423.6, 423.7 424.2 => 0.98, 14.5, 14.2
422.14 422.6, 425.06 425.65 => 2.15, 13.7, 29.4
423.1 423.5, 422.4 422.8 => 1.05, 14.0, 14.7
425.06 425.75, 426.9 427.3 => 0.53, 26.9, 14.1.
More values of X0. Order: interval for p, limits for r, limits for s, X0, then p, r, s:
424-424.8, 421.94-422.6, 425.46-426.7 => -2.0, 0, 1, 1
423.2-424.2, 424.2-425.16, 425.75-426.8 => 3.3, 2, 9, 1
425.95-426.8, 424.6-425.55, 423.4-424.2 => 10.0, 1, 9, 1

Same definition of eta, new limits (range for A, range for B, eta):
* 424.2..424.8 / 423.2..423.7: 597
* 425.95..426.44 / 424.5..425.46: 424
